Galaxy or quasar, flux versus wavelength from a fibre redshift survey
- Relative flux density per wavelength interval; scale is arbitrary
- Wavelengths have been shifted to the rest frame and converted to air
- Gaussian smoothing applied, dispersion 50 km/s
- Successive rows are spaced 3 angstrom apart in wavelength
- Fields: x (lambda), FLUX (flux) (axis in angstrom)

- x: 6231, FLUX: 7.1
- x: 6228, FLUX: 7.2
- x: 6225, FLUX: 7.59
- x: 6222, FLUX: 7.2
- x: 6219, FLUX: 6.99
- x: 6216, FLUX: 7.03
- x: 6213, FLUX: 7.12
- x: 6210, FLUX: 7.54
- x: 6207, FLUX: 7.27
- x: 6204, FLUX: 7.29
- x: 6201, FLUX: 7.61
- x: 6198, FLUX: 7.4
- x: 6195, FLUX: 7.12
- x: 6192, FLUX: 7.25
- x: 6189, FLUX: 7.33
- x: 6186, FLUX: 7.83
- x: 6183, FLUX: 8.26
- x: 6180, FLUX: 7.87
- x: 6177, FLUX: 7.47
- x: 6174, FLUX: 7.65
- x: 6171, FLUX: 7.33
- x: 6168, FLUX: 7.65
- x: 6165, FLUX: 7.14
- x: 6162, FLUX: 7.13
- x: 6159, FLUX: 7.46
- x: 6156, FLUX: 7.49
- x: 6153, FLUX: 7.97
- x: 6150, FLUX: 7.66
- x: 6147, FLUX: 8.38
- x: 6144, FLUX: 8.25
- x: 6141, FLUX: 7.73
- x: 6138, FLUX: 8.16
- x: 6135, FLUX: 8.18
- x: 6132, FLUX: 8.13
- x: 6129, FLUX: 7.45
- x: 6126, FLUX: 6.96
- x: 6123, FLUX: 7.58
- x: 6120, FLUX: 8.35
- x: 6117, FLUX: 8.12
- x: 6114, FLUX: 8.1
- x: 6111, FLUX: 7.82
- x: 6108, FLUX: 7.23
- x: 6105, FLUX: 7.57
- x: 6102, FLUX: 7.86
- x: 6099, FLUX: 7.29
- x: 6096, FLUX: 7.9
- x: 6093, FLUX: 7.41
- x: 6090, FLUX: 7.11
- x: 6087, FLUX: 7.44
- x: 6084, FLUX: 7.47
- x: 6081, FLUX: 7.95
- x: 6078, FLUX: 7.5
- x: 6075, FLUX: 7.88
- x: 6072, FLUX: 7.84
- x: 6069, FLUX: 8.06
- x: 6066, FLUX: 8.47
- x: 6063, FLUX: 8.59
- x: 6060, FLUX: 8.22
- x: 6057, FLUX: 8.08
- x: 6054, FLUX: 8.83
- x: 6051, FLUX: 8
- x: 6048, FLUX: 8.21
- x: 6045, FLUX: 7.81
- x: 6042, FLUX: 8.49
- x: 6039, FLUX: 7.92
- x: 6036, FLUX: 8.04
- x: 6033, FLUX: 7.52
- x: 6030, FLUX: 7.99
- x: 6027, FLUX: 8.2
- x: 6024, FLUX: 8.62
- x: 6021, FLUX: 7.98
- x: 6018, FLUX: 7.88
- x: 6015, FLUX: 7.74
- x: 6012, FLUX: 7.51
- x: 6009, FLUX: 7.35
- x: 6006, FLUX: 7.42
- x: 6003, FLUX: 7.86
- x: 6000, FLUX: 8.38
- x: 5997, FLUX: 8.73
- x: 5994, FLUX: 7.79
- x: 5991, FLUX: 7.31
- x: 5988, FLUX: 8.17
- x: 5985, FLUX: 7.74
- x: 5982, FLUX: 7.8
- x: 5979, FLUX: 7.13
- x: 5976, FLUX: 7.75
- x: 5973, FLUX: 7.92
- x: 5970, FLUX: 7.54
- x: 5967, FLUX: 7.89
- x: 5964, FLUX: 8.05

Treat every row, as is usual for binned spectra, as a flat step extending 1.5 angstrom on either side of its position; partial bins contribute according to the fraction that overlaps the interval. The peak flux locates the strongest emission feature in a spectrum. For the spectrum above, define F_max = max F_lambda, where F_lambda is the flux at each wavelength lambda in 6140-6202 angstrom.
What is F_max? 8.38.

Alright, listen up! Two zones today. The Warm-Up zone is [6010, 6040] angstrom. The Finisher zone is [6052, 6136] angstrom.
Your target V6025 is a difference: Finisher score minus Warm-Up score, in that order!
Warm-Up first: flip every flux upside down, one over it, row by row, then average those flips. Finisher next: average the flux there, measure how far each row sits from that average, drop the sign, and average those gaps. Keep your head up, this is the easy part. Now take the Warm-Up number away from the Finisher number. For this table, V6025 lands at 0.245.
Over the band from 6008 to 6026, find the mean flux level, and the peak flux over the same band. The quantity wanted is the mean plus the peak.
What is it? 16.5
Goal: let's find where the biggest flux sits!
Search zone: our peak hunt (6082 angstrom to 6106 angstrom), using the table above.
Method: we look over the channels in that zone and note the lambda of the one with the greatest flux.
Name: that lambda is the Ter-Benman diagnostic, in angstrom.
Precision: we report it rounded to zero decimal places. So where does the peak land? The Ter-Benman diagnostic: 6096 angstrom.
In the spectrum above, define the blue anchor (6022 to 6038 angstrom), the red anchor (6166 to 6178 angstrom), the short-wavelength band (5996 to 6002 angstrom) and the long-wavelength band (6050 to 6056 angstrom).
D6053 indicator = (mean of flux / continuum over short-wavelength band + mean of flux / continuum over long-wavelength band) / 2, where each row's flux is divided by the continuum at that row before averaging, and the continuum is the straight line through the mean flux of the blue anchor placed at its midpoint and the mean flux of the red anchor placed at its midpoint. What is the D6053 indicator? 1.05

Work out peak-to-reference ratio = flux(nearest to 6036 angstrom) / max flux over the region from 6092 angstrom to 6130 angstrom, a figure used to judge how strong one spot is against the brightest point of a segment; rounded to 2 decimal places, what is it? 0.96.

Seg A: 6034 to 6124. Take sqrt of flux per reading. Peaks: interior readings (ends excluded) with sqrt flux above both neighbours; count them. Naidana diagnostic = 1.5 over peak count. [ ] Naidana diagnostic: 0.17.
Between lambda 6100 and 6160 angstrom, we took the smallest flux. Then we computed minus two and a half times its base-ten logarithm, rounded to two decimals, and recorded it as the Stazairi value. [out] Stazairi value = -2.11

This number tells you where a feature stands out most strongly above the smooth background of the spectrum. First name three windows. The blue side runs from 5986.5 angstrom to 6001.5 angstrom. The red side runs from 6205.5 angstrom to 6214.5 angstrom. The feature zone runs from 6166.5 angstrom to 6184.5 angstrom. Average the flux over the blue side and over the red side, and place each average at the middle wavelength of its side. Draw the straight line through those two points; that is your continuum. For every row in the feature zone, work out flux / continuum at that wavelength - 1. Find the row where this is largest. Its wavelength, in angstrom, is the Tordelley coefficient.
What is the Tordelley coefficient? 6183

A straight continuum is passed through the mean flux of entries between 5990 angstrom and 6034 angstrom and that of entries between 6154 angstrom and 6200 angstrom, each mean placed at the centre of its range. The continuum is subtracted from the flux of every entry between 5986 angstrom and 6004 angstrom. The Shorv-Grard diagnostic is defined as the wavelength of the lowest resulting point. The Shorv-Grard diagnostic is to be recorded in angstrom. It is 5991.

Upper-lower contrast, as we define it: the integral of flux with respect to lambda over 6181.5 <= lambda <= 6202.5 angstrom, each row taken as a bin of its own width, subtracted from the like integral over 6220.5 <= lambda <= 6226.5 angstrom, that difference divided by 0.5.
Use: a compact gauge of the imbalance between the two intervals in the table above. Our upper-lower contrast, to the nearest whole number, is -228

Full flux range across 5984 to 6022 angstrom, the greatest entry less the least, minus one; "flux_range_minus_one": 0.42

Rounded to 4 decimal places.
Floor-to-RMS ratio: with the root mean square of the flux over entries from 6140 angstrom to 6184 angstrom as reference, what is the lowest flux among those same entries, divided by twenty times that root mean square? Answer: 0.0463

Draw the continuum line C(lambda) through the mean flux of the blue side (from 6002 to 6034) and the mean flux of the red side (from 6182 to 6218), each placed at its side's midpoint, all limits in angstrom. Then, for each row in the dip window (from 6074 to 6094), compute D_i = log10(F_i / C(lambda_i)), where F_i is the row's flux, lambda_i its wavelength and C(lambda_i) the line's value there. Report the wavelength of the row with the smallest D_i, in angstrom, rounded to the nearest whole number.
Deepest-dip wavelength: 6090 angstrom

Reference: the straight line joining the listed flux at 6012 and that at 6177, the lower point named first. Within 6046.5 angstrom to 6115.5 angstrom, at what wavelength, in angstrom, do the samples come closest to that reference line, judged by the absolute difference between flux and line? 6078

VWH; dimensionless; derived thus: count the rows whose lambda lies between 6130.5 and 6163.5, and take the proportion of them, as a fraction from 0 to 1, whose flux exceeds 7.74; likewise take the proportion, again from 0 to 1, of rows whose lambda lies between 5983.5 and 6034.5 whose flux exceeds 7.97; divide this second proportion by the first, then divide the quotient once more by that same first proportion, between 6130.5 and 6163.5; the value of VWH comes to 1.4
